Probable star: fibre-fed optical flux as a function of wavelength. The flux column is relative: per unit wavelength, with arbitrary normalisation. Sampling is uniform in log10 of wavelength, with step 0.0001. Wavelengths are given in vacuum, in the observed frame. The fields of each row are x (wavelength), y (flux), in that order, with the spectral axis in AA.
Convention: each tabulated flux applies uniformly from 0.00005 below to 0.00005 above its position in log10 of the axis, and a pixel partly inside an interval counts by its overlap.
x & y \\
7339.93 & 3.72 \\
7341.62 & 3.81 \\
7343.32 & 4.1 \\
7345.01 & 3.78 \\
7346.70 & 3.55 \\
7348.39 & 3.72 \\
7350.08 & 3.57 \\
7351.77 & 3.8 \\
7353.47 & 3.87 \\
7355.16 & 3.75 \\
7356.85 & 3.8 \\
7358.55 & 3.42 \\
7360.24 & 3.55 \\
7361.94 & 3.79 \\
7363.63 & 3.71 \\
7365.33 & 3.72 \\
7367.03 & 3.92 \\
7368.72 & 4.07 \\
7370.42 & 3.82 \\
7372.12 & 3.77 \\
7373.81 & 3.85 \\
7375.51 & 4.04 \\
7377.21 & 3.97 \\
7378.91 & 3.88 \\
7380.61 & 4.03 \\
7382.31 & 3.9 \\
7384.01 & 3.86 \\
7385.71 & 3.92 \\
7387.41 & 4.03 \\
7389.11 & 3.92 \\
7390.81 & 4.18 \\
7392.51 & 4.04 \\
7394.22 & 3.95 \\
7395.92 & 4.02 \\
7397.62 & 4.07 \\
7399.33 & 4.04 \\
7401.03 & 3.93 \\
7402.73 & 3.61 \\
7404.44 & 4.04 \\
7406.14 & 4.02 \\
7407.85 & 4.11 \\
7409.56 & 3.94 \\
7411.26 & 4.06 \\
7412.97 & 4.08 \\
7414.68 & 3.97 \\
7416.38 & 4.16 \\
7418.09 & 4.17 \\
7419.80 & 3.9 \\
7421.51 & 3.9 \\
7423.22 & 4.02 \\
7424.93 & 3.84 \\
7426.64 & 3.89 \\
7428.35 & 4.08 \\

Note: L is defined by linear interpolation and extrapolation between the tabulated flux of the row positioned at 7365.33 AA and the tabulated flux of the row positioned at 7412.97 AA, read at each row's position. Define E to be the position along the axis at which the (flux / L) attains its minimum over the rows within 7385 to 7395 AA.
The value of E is 7394.22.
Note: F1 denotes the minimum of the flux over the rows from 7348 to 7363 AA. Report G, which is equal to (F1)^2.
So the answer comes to 12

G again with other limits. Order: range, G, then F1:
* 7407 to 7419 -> 16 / 3.94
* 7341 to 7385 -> 12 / 3.42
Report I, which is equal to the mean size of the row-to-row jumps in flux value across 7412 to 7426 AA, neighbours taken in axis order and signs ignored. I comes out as 0.13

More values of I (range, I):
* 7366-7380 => 0.13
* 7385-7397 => 0.13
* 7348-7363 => 0.17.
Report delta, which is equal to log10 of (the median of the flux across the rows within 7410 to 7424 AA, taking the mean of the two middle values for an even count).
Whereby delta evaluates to 0.606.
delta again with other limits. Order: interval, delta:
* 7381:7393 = 0.593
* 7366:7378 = 0.593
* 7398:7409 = 0.605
